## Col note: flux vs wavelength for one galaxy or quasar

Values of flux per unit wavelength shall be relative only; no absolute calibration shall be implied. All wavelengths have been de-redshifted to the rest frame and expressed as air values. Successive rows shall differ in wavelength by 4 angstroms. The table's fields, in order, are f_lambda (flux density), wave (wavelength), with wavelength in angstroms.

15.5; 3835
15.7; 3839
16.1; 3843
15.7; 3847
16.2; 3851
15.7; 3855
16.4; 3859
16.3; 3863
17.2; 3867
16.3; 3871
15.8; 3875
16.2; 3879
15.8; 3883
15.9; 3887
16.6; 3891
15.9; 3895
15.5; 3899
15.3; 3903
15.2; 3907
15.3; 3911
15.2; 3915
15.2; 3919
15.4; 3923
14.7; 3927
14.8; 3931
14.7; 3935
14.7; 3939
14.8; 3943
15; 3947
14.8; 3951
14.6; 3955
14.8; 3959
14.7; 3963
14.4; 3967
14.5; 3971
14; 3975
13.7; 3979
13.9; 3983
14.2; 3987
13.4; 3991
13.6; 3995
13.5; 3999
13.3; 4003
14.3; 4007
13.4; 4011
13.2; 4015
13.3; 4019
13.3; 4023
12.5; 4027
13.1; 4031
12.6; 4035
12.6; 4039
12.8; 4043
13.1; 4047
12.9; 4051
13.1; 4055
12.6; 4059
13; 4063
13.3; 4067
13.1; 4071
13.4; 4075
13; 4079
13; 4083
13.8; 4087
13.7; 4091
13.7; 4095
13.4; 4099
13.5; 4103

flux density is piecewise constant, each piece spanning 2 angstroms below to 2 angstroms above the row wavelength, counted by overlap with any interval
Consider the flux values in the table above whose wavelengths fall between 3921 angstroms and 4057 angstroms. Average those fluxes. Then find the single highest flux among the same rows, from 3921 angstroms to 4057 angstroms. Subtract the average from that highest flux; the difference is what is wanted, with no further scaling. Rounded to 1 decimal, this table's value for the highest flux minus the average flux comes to 1.5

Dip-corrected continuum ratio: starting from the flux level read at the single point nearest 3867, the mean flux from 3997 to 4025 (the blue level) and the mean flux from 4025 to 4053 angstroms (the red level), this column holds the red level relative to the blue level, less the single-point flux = -16.2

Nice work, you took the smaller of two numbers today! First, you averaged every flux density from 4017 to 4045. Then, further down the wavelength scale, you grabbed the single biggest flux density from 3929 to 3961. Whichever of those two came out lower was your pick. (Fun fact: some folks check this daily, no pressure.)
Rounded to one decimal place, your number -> 12.9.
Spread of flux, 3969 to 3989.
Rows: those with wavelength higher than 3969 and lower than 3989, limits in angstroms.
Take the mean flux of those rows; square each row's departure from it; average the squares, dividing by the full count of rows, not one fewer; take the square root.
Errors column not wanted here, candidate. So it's 0.27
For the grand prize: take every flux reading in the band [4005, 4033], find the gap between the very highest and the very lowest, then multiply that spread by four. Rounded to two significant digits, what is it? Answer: 7.2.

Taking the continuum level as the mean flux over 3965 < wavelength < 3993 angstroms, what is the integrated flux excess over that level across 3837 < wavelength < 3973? 196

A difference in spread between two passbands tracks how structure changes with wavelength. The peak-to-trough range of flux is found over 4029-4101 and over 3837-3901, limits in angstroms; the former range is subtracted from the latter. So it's 0.50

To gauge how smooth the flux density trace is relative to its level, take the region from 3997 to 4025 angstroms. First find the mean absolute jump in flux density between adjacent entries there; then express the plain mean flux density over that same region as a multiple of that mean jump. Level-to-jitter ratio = 34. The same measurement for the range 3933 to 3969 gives 91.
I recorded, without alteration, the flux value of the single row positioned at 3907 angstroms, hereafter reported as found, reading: 15.2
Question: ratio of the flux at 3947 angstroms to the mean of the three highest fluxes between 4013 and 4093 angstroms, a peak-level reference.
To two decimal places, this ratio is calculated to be 1.10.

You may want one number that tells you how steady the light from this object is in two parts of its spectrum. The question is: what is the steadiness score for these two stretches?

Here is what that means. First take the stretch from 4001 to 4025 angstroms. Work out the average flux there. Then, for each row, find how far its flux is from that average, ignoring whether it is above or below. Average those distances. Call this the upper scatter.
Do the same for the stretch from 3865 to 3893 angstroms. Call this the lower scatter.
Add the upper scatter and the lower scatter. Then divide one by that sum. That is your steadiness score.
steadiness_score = 1.52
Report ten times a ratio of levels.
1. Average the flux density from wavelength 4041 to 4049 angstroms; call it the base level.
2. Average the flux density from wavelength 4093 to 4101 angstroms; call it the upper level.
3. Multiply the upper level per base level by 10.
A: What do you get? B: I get 10.5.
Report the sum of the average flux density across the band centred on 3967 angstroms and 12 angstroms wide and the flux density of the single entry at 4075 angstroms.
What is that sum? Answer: 27.9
